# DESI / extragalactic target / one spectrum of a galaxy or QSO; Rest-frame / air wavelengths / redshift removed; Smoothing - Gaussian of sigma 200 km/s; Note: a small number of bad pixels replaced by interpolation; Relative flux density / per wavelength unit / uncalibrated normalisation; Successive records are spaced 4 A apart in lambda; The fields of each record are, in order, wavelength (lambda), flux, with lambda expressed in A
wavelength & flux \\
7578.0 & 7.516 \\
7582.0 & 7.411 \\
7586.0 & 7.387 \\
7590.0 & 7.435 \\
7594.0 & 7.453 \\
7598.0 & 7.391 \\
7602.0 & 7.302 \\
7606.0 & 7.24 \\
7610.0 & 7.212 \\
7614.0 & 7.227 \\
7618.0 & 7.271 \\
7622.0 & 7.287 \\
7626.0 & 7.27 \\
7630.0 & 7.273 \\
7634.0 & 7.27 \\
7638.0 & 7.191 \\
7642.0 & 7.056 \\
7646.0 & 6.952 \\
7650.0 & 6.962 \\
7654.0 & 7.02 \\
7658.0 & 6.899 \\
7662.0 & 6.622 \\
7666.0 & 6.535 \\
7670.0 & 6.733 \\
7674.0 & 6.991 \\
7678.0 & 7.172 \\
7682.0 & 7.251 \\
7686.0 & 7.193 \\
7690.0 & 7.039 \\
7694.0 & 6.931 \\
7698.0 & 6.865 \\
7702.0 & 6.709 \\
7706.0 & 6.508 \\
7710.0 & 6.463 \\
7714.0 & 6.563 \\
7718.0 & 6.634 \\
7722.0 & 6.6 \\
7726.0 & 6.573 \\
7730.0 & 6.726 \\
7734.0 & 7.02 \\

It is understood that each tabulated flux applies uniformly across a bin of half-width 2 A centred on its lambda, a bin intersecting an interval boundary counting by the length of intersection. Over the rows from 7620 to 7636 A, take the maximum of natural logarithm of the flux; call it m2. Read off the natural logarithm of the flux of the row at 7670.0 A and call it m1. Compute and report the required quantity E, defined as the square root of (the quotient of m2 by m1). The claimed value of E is 1.02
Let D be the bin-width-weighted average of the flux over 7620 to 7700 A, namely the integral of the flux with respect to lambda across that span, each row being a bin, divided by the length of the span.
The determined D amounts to 7.0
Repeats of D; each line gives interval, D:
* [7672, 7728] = 6.8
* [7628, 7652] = 7.1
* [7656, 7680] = 6.8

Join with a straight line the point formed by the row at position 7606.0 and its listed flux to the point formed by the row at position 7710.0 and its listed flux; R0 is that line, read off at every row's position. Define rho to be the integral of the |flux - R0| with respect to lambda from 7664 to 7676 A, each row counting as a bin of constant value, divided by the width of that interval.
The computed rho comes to 0.18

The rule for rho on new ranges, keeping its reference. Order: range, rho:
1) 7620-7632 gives 0.19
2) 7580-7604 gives 0.06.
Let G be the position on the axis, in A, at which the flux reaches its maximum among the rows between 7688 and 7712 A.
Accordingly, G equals 7690.0 A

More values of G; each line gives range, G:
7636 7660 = 7638.0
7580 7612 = 7594.0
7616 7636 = 7622.0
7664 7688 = 7682.0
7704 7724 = 7718.0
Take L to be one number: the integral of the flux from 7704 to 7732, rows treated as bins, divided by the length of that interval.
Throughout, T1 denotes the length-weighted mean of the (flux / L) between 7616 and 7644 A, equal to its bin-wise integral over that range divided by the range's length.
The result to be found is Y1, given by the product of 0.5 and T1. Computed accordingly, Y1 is 0.55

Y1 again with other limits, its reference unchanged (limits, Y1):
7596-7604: 0.56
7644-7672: 0.52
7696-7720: 0.50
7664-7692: 0.53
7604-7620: 0.55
